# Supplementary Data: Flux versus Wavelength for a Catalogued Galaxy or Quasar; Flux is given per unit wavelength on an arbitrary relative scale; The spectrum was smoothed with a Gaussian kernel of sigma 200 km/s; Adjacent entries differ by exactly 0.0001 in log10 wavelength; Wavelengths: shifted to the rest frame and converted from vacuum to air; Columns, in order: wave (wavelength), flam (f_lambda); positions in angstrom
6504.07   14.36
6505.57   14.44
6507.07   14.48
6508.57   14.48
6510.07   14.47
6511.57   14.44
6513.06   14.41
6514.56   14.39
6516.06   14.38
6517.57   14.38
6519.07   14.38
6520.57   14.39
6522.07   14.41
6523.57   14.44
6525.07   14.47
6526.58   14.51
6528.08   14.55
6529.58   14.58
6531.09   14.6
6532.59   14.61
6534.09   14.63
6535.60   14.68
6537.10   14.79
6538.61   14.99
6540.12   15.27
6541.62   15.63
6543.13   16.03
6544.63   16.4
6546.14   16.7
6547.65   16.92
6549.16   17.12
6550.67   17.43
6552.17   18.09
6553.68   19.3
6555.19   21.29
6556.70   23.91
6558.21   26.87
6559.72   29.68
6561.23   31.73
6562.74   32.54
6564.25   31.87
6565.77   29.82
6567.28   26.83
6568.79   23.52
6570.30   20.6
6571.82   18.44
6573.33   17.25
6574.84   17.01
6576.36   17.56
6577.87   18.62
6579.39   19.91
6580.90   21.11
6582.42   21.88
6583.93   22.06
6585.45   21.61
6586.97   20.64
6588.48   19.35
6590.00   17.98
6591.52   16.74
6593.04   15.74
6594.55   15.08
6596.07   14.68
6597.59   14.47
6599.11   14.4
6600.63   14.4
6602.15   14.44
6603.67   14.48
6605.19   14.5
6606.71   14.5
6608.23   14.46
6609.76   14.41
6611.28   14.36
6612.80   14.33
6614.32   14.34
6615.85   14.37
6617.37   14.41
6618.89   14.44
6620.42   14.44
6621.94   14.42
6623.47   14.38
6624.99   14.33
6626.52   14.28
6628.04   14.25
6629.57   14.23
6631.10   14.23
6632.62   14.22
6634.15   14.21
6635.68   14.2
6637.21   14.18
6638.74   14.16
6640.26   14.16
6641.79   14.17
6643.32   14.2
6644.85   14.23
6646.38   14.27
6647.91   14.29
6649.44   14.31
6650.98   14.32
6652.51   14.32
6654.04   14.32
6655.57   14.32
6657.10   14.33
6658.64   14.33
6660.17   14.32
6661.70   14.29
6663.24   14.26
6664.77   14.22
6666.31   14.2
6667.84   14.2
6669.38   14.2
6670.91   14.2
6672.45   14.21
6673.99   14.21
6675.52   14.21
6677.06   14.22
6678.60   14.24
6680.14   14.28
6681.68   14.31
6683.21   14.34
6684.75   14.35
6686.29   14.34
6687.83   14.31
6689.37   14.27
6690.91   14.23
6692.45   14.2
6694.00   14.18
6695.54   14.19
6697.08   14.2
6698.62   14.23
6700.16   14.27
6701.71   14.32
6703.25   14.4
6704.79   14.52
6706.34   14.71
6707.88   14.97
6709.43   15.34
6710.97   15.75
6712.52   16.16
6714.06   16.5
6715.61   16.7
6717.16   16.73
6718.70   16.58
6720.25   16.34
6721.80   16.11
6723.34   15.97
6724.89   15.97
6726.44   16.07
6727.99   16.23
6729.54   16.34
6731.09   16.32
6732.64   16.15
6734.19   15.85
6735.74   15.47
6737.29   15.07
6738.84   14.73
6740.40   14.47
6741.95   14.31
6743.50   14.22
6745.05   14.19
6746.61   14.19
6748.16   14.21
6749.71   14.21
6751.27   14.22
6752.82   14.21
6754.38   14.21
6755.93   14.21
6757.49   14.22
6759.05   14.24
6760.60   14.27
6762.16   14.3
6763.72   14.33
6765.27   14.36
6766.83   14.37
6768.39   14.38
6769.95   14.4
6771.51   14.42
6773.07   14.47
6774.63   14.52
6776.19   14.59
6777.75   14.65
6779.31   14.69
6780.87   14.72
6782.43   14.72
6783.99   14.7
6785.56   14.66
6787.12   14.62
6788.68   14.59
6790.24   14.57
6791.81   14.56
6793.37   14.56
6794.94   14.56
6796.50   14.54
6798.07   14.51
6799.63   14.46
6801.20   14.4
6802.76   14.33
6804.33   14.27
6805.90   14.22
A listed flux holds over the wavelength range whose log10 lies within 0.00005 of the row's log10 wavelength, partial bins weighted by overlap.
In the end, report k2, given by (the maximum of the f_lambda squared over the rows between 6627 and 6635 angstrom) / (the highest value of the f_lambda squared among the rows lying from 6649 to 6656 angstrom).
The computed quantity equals 0.99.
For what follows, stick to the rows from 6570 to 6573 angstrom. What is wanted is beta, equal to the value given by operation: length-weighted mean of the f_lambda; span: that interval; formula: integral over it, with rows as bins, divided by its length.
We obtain 19.0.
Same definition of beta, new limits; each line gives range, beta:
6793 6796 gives 14.6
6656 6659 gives 14.3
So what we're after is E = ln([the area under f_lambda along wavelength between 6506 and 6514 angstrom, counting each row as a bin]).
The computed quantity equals 4.75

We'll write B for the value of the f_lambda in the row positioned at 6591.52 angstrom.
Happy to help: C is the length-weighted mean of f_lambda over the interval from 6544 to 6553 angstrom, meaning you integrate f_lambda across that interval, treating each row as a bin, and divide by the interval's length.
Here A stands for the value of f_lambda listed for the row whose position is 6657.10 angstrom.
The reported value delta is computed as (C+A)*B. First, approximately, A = 14.33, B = 16.74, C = 17.1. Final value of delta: 527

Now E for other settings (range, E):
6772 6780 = 4.76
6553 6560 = 5.12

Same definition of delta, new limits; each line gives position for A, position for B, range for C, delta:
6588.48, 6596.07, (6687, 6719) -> 504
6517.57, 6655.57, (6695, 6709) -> 413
